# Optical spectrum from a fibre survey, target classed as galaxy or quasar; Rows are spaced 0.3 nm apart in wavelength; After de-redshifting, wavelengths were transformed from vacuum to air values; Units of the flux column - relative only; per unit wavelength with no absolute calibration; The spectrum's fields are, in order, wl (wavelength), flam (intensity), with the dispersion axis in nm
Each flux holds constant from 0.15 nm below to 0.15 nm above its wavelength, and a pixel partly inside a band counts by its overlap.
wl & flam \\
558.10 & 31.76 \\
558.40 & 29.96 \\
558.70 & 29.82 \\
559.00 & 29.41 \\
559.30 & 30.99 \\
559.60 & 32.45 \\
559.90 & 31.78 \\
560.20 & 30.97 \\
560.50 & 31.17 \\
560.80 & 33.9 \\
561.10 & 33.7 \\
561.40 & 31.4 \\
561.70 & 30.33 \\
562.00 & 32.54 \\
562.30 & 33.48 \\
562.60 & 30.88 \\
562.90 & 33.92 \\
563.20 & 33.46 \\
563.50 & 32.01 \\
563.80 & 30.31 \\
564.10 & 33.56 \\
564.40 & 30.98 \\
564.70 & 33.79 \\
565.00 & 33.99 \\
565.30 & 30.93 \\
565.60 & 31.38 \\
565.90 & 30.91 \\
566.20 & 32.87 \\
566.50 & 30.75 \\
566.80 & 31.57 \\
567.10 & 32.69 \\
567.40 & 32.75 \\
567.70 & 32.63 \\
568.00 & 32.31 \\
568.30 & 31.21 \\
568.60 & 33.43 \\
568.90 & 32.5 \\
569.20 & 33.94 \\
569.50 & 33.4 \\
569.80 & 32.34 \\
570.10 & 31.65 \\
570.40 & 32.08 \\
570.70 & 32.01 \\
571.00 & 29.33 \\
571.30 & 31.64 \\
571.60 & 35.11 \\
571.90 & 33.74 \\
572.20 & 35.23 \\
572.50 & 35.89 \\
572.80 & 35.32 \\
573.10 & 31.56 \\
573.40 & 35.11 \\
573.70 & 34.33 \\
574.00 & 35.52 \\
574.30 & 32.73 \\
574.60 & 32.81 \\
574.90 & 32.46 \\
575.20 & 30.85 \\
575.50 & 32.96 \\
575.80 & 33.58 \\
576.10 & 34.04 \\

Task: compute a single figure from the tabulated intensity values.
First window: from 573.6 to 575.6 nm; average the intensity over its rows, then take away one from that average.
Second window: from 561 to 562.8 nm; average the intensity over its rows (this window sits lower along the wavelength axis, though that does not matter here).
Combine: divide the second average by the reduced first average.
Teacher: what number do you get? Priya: 1.00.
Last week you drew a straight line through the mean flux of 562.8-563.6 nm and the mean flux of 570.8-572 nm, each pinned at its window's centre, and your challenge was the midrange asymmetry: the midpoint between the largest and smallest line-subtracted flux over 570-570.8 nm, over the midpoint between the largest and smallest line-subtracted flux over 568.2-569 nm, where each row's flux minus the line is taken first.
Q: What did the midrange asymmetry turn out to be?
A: 1.8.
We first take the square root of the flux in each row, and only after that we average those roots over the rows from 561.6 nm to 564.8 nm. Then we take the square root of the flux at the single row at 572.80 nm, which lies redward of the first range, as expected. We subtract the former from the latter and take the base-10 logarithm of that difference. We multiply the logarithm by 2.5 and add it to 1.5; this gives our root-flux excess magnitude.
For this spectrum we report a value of 0.0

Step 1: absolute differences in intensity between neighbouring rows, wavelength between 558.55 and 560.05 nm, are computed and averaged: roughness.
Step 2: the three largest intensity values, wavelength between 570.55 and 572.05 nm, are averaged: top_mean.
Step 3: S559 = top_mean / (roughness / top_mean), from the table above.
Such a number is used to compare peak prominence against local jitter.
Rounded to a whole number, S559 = 1097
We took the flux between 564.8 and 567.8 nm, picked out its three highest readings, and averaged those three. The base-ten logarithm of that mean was 1.52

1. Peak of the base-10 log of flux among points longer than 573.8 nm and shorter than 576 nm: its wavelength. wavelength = 574.00 nm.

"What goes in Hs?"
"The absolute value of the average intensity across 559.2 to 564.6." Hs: 32.1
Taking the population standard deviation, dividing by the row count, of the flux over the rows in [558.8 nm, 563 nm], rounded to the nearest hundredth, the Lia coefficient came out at 1.38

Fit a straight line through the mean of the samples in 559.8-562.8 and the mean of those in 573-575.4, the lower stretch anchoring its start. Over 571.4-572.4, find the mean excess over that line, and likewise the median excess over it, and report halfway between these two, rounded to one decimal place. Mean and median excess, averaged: 1.9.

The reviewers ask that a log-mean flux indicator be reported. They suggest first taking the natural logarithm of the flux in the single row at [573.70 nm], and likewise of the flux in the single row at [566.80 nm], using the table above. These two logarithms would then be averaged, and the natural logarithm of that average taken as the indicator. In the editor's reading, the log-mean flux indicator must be 1.25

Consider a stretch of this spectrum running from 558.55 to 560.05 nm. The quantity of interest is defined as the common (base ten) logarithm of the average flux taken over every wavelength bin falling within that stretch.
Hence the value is 1.49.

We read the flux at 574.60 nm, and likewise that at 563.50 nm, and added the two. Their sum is 65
